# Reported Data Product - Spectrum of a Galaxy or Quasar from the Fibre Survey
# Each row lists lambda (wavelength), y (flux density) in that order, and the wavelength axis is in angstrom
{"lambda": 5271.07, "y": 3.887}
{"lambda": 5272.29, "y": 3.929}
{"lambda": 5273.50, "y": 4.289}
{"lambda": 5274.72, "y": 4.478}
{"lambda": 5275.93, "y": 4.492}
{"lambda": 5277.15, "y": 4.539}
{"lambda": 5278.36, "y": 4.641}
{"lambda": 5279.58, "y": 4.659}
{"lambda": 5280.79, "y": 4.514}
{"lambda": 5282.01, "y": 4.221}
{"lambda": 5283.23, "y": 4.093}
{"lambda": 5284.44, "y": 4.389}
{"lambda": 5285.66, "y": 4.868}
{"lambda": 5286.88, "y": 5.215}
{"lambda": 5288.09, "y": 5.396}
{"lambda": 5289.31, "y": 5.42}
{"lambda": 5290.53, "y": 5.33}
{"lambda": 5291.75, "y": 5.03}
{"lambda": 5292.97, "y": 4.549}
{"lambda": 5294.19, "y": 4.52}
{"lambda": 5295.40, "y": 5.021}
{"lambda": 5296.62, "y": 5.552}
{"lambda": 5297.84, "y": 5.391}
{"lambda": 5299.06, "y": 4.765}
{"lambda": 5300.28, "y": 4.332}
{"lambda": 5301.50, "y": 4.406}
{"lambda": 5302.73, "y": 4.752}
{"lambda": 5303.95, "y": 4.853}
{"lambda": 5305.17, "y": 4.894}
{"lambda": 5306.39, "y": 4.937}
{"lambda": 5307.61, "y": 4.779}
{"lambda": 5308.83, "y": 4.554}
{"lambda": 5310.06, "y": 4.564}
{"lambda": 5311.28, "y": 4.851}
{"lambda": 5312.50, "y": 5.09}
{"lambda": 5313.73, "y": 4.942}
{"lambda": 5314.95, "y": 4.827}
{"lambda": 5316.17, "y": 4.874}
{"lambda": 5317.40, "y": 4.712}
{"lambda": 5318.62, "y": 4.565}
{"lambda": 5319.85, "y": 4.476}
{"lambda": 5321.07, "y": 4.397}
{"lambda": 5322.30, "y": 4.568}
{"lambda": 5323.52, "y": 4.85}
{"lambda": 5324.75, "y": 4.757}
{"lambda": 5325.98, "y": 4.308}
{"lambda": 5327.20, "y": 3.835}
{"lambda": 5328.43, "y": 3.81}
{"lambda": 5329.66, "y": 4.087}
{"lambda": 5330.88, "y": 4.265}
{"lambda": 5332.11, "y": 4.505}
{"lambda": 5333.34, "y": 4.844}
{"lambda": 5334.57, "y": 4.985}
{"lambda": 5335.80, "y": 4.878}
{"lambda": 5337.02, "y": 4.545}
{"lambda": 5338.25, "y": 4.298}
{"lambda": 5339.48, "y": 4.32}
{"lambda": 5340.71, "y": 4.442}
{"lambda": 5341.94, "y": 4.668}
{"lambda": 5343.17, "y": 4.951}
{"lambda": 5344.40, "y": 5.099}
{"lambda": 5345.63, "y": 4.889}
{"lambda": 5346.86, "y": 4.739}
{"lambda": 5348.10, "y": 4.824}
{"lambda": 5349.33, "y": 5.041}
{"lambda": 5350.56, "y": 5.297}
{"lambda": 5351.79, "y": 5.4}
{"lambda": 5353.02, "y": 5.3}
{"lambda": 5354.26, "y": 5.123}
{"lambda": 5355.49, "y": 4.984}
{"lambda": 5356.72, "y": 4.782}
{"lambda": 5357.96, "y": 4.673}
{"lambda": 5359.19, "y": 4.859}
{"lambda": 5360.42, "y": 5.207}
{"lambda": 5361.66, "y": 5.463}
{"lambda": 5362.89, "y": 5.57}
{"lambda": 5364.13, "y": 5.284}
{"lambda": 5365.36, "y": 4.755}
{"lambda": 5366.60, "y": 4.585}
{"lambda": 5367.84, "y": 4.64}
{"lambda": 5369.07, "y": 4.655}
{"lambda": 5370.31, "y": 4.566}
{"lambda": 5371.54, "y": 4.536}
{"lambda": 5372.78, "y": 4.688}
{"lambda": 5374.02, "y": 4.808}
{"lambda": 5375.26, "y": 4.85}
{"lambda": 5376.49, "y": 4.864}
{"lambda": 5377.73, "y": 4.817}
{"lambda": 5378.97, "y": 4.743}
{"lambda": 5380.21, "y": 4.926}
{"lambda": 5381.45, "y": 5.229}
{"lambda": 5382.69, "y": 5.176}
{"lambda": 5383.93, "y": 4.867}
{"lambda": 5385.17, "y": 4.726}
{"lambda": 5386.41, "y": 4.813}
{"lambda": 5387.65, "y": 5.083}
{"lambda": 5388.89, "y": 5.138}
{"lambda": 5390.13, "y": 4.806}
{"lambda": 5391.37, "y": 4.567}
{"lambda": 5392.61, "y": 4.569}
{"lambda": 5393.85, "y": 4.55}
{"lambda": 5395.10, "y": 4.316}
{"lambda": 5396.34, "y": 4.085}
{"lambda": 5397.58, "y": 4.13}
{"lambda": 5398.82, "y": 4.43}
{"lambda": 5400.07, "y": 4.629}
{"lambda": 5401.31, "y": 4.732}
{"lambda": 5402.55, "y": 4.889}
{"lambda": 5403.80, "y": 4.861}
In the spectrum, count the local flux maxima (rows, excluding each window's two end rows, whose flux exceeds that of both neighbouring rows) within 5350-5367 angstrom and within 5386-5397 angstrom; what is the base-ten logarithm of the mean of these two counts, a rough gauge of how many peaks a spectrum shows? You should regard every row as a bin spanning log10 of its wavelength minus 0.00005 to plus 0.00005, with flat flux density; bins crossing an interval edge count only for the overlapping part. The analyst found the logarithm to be 0.30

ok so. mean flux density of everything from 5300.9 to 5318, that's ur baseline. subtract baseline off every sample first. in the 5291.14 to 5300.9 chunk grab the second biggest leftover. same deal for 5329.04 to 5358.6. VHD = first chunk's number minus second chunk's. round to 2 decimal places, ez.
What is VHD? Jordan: 0.09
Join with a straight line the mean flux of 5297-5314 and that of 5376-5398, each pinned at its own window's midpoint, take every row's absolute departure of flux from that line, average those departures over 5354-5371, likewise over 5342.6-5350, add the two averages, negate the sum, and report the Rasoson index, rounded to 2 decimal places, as -0.44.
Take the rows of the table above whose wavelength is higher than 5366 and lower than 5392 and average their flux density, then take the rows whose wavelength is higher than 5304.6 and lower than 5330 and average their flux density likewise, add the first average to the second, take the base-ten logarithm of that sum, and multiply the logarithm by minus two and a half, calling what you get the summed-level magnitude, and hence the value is -2.435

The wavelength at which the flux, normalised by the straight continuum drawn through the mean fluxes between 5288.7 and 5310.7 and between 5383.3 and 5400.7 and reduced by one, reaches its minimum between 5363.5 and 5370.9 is 5370.31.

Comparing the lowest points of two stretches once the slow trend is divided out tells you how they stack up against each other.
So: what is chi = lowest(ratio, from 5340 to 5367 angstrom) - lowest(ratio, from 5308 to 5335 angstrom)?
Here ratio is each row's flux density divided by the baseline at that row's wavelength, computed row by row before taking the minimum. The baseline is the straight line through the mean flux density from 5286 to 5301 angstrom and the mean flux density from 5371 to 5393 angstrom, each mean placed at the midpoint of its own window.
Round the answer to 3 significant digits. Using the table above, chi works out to 0.132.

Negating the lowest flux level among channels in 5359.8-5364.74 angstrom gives -5.2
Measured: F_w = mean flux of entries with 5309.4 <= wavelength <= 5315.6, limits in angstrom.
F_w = 4.85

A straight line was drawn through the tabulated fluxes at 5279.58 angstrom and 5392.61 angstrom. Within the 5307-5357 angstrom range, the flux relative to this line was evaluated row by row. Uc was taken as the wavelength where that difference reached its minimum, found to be 5328.43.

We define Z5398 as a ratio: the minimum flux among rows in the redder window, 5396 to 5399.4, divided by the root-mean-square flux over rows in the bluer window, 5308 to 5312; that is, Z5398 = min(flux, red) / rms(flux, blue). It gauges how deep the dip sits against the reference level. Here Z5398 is 0.88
